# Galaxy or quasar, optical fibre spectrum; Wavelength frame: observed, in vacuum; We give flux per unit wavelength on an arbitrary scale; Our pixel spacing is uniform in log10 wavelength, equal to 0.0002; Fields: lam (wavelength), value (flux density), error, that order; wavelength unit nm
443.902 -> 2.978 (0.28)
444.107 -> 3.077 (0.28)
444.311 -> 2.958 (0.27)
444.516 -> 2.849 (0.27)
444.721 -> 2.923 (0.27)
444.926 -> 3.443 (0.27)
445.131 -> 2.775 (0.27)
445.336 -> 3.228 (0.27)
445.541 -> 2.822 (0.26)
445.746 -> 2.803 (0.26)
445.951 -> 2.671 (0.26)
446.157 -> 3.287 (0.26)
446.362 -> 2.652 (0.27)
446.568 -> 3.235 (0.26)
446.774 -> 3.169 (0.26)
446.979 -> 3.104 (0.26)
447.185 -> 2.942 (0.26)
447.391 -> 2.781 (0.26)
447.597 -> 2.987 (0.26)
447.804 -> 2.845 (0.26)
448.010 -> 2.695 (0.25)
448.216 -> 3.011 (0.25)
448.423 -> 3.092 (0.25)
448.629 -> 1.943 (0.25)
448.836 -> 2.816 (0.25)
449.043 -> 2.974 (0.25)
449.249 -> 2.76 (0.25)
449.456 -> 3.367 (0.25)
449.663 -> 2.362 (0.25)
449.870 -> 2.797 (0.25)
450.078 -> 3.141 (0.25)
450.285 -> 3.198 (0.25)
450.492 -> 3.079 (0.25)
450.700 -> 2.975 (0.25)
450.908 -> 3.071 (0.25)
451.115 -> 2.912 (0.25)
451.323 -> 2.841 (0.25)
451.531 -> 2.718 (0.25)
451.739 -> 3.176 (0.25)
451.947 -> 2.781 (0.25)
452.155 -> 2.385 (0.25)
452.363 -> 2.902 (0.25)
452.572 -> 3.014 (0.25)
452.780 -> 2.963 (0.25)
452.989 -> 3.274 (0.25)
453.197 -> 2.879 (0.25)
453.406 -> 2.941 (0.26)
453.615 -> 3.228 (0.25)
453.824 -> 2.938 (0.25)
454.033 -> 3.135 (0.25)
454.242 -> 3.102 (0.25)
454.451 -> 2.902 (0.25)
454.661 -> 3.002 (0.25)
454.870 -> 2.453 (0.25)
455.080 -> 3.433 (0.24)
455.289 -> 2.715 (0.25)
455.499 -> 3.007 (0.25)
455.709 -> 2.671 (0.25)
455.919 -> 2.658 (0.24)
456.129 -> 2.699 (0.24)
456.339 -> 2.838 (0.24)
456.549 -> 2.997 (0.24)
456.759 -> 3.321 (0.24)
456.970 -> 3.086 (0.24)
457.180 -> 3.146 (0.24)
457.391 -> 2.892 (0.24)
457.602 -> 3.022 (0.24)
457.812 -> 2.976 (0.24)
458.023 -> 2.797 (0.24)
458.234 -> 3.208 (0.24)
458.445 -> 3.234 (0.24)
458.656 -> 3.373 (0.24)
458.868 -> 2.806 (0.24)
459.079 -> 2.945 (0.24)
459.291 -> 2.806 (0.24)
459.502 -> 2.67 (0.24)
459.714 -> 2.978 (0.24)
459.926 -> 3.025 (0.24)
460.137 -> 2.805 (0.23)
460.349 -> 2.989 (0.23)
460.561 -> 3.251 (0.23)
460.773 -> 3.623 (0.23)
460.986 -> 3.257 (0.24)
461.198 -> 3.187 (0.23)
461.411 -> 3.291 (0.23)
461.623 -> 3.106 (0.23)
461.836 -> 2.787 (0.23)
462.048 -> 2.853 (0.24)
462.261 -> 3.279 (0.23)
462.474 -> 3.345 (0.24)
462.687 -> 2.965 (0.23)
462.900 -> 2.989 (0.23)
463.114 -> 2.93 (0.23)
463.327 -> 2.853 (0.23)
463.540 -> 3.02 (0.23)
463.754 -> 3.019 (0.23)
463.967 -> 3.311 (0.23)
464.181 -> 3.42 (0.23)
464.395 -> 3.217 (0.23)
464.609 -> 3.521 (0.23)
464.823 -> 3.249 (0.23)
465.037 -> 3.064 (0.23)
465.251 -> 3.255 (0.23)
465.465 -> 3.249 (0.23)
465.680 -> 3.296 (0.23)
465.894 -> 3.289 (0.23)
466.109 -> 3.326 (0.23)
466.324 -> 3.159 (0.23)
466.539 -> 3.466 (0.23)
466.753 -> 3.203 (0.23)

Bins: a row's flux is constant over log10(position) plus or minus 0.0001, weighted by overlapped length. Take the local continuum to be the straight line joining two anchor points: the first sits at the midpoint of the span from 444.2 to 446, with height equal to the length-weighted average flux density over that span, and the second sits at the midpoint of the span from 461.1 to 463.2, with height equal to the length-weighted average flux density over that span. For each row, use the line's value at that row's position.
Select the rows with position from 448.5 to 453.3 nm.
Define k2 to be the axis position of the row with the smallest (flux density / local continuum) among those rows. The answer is 448.629 nm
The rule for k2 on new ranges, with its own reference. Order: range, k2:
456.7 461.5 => 459.502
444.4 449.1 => 448.629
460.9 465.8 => 461.836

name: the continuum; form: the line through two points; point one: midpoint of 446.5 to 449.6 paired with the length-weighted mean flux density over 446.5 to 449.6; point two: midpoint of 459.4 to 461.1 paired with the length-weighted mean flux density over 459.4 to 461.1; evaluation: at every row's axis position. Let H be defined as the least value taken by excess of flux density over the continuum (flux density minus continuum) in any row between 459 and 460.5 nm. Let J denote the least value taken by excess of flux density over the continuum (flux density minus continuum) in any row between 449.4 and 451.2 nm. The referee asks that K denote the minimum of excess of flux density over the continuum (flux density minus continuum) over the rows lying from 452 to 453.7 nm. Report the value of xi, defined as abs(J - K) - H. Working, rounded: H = -0.40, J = -0.6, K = -0.58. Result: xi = 0.41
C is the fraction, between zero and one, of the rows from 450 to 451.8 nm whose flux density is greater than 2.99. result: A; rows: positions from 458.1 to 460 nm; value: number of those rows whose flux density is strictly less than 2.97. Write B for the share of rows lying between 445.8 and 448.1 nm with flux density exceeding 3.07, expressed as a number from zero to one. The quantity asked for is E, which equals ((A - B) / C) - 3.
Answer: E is 4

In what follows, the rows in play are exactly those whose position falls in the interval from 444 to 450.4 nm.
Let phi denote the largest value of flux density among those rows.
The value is 3.443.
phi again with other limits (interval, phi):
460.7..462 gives 3.623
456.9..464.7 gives 3.623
